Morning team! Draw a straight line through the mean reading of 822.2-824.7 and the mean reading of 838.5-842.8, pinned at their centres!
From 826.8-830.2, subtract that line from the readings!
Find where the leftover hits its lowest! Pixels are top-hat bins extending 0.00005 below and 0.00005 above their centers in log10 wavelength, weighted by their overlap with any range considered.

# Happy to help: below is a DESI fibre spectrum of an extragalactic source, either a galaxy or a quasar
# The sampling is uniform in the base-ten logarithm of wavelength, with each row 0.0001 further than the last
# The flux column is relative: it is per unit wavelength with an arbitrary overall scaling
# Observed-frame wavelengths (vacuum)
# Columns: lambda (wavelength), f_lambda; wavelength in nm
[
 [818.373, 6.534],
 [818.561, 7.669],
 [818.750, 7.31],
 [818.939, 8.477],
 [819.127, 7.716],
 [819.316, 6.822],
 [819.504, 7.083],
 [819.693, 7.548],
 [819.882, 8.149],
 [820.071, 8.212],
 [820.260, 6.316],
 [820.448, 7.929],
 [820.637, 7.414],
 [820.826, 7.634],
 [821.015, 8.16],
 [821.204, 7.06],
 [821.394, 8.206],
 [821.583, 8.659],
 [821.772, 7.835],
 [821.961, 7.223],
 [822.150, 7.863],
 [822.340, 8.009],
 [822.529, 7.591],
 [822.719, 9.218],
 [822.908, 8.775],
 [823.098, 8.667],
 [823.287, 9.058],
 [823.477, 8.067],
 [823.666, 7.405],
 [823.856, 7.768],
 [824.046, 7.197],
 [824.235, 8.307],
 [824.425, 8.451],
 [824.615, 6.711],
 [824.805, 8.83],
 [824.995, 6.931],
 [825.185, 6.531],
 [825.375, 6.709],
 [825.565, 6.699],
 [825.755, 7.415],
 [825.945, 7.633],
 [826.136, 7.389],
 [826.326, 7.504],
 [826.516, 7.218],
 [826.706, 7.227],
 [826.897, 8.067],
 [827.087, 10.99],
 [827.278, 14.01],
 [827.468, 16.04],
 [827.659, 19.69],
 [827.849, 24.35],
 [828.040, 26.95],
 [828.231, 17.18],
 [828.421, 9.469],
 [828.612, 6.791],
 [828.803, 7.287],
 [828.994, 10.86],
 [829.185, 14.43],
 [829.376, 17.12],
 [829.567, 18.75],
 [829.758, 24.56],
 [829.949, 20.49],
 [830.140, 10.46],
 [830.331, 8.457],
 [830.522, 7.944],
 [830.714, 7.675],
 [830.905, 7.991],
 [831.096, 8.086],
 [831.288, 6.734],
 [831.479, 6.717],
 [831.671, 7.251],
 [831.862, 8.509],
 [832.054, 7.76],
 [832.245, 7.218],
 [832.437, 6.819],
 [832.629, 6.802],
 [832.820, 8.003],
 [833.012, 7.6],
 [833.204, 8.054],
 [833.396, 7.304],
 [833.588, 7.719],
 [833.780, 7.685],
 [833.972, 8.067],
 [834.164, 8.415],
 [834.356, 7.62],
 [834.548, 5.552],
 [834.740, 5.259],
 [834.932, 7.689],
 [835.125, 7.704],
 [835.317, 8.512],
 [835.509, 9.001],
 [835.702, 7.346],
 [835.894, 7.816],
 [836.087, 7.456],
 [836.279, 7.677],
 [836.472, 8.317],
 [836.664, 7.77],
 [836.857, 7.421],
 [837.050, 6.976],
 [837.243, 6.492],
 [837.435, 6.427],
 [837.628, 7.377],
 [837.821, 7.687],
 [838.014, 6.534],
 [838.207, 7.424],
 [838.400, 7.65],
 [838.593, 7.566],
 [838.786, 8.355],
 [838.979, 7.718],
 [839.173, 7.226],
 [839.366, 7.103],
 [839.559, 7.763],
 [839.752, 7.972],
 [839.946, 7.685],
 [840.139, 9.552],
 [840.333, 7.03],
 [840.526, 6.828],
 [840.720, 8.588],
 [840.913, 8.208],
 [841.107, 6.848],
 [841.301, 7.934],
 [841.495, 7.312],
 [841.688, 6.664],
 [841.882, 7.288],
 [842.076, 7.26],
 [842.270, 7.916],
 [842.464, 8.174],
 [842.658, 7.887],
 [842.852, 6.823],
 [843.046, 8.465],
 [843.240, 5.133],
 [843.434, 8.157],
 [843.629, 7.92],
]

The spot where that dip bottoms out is 828.612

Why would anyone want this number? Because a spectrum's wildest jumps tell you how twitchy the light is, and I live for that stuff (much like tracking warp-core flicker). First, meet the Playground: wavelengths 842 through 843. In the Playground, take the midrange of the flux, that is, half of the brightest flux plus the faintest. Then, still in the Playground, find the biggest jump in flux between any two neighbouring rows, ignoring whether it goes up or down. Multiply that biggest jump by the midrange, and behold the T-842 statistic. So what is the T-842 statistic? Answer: 8.0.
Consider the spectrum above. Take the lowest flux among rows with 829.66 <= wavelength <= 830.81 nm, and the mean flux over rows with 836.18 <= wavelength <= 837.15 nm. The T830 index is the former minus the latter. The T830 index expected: 0.0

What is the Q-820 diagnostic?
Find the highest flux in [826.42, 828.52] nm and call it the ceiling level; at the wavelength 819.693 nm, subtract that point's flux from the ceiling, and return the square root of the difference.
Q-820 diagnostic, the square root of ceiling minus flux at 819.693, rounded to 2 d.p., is 4.40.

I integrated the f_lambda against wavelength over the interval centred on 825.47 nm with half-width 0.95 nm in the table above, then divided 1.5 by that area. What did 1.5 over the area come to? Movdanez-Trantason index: 0.109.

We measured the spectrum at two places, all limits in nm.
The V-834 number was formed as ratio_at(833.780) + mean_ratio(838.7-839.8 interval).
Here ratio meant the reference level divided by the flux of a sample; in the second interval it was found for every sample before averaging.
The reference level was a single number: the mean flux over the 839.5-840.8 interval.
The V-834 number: 2.06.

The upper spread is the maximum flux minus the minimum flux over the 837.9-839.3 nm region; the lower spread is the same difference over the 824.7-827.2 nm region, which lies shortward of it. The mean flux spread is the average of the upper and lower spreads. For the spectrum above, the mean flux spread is 3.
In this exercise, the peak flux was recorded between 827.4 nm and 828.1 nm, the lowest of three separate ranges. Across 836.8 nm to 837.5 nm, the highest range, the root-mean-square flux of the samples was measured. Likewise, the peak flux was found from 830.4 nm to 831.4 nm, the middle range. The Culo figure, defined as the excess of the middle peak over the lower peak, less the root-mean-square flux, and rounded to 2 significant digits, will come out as -26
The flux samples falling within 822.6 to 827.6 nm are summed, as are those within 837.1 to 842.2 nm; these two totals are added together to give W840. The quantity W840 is 413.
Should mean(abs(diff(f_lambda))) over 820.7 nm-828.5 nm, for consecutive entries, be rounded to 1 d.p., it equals 1.4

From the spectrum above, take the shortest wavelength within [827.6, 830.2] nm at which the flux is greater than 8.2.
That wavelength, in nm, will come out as 827.659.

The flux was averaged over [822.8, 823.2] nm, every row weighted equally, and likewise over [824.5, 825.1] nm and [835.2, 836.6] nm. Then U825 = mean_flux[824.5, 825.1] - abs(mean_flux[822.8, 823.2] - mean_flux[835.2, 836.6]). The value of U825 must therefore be 6.8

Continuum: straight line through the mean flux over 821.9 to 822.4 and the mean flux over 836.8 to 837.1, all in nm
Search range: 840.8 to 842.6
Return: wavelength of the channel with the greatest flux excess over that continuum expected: 842.464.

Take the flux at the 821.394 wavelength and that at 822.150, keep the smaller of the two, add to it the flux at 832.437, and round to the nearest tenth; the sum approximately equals 14.7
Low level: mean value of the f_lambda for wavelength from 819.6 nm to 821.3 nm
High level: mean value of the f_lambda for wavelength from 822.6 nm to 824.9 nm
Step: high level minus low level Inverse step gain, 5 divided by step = 8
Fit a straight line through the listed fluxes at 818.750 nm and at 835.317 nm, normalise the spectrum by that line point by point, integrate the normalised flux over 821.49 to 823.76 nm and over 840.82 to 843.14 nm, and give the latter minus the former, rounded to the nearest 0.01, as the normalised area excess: -0.50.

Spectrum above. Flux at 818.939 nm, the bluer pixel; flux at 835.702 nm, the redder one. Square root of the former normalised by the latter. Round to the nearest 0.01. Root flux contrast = 1.07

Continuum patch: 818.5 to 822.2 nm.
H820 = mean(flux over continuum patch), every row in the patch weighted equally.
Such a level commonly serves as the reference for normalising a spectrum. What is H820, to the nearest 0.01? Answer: 7.66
